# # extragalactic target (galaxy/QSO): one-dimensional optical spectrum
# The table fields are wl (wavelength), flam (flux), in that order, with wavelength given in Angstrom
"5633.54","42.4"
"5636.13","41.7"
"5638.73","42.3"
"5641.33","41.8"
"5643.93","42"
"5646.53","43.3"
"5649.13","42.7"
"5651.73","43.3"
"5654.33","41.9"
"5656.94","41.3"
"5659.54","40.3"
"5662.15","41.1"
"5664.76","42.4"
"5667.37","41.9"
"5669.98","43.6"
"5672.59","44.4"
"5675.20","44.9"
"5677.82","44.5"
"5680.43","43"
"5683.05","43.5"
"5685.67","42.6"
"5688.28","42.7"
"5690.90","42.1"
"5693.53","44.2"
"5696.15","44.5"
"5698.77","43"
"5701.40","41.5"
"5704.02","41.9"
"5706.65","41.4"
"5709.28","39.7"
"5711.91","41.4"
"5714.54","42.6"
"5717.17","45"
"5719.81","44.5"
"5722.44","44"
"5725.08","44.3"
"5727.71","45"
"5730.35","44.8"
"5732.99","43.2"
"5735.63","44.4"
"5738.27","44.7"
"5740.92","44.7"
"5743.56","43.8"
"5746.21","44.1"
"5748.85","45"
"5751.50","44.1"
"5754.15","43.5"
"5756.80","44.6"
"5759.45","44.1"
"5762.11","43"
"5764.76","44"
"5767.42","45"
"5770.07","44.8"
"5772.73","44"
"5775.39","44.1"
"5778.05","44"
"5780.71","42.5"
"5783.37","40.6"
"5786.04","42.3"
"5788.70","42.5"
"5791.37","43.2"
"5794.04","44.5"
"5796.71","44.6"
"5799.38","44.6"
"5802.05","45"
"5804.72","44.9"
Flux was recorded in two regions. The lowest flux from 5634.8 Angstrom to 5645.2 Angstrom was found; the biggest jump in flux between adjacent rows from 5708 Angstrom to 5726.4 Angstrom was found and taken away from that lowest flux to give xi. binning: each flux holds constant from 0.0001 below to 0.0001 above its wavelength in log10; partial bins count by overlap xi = 39.3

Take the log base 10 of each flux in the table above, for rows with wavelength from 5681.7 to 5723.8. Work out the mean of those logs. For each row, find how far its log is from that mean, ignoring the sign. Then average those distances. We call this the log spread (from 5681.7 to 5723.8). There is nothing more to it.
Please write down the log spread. 0.0116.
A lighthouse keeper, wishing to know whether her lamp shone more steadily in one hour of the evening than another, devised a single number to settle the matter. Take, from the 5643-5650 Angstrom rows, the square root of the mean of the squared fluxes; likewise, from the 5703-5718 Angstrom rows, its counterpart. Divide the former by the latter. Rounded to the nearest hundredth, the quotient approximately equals 1.02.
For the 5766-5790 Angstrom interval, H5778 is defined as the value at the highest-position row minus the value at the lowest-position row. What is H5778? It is -2.5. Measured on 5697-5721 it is 1.5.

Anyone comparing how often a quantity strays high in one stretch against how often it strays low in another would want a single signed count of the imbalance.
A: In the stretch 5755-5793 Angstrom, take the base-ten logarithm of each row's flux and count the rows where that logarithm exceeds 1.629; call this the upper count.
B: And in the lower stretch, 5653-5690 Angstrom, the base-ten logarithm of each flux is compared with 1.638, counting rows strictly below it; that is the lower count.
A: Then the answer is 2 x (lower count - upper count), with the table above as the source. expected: -2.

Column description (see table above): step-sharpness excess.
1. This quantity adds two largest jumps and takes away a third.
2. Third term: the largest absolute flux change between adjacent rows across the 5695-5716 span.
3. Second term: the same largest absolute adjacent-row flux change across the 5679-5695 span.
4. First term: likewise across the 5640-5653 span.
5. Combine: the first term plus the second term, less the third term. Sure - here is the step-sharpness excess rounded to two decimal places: 1.70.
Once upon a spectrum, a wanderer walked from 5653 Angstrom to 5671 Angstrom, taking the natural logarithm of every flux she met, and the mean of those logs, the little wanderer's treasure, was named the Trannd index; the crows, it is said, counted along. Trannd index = 3.73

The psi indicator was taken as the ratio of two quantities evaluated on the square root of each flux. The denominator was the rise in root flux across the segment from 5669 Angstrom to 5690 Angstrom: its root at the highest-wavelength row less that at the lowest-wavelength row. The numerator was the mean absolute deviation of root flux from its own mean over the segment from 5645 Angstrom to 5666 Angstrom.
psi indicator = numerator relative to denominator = -1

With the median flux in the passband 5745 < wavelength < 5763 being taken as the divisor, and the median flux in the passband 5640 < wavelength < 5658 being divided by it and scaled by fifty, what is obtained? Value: 47.6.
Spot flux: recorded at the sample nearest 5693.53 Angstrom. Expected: 44.2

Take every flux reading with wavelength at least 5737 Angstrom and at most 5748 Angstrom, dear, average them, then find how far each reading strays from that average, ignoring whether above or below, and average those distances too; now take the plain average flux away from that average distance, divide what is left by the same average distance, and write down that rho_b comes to -117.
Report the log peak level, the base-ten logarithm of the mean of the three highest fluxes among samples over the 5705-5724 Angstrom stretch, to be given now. 1.648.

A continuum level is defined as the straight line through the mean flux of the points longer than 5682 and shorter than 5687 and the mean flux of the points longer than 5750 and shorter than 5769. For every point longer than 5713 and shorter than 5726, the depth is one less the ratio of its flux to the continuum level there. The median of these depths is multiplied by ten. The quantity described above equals -0.16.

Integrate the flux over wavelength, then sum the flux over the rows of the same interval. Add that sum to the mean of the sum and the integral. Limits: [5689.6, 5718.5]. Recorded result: 1315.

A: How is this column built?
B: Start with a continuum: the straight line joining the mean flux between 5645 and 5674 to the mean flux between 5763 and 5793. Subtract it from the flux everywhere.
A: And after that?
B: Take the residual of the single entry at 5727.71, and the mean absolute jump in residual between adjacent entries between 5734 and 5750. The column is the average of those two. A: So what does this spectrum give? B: 1.3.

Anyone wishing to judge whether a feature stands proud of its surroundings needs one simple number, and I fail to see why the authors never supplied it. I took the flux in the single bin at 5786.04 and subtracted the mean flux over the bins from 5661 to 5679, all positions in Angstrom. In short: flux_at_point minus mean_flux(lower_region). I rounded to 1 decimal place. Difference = -1.0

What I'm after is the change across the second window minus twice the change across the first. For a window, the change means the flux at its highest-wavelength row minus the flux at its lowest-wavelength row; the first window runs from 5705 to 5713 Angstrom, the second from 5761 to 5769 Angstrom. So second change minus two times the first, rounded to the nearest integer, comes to 2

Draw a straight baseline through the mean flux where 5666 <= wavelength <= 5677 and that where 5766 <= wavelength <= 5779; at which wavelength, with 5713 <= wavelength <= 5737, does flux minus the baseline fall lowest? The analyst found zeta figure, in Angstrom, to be 5714.54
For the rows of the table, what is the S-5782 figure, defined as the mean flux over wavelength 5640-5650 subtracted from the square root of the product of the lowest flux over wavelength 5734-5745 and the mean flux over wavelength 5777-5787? 0.6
